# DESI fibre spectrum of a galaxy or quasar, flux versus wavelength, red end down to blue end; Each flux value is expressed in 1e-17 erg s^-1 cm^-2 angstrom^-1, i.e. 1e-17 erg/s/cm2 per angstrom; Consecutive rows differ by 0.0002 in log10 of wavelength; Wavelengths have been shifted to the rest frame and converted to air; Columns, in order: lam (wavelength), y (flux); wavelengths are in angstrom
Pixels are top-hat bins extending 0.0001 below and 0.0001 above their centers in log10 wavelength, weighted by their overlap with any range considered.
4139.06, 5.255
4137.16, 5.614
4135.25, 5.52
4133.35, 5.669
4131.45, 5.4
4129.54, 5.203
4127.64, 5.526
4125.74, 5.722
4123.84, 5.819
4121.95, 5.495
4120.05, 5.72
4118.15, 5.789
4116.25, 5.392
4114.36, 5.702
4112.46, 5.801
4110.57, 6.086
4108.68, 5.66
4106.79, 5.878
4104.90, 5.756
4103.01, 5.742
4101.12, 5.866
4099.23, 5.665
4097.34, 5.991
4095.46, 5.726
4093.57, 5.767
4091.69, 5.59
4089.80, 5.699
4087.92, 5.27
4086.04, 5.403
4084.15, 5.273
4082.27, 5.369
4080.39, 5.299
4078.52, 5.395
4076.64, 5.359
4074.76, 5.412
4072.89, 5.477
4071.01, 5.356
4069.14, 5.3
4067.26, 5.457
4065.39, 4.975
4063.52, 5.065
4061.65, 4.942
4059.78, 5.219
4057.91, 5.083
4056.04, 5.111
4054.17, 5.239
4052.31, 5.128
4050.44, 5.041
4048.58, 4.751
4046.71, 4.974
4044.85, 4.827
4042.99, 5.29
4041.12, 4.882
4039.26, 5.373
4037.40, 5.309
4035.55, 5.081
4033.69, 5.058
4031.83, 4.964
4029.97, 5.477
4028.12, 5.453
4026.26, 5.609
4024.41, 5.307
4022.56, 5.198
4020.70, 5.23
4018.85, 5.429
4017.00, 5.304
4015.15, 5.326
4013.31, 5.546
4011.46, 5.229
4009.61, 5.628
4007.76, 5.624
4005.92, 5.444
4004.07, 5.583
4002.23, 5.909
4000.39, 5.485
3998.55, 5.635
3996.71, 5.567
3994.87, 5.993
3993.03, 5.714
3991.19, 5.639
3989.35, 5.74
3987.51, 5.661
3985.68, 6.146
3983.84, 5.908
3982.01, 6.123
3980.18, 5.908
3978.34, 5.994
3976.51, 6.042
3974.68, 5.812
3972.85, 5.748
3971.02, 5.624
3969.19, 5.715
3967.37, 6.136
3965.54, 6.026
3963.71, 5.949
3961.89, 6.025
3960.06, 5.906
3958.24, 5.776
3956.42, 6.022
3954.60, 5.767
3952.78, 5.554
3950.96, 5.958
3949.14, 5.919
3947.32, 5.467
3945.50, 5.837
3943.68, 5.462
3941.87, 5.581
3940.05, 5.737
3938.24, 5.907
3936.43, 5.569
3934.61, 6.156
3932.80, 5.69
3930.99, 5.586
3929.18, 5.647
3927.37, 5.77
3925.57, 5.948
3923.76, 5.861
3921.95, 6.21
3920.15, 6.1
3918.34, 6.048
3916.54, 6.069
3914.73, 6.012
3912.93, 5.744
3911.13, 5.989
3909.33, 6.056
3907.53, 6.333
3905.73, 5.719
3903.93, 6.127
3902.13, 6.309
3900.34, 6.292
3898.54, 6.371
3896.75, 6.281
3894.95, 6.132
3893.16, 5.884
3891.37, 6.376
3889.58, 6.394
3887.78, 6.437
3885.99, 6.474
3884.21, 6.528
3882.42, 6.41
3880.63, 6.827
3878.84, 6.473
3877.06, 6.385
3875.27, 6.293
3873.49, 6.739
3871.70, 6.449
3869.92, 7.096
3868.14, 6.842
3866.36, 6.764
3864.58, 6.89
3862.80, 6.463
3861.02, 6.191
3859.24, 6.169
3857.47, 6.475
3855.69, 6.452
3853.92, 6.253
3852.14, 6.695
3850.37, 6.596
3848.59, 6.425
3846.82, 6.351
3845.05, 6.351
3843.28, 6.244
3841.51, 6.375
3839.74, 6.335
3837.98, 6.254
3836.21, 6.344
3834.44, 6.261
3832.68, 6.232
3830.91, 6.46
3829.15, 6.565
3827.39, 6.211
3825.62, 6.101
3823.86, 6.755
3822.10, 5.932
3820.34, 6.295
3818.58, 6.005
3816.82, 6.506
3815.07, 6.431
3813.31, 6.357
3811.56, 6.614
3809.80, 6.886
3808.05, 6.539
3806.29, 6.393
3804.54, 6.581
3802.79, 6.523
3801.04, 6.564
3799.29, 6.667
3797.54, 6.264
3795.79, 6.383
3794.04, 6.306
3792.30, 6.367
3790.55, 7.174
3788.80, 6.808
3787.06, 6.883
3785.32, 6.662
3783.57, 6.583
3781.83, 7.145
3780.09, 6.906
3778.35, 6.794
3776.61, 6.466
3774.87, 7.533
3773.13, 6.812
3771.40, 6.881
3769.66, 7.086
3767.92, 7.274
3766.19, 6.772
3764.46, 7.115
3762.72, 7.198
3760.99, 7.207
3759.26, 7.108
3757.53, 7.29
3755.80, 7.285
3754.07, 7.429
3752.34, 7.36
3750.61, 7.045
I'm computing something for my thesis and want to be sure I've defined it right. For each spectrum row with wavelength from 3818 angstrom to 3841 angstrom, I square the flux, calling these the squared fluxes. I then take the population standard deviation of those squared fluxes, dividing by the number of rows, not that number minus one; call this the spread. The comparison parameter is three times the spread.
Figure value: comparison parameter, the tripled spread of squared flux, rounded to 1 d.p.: 8.0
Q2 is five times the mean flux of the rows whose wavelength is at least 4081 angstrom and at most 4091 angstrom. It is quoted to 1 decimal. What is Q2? 27.0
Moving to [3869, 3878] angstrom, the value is 33.0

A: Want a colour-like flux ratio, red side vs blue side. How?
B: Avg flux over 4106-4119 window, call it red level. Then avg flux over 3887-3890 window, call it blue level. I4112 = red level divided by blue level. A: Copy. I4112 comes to 0.90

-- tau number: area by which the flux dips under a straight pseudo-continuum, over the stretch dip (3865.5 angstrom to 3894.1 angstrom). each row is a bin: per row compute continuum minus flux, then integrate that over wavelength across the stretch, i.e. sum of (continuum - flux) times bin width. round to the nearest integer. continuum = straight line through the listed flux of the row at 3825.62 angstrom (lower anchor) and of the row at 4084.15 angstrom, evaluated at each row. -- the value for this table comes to -17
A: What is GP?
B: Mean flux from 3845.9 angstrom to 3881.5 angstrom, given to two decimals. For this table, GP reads 6.54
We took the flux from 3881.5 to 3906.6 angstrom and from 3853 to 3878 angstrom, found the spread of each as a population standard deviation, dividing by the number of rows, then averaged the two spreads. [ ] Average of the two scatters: 0.249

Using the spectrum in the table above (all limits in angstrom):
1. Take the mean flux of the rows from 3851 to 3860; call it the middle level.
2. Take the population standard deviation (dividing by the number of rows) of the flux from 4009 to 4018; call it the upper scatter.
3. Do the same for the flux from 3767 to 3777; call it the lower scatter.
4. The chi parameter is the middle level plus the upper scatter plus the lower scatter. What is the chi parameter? 6.9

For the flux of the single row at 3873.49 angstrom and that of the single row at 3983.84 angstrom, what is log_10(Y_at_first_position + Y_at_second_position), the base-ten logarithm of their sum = 1.10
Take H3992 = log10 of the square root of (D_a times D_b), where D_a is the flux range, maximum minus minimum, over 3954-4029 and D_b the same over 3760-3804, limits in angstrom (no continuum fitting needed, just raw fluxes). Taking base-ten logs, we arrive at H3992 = 0.040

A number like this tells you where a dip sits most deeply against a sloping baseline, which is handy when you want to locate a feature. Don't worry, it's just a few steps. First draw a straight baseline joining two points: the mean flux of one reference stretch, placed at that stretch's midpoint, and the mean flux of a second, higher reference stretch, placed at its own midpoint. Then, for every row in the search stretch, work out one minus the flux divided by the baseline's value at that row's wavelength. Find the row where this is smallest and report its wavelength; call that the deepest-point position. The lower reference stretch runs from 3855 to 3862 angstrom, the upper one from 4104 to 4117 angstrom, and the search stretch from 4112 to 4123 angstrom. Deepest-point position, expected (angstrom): 4118.15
